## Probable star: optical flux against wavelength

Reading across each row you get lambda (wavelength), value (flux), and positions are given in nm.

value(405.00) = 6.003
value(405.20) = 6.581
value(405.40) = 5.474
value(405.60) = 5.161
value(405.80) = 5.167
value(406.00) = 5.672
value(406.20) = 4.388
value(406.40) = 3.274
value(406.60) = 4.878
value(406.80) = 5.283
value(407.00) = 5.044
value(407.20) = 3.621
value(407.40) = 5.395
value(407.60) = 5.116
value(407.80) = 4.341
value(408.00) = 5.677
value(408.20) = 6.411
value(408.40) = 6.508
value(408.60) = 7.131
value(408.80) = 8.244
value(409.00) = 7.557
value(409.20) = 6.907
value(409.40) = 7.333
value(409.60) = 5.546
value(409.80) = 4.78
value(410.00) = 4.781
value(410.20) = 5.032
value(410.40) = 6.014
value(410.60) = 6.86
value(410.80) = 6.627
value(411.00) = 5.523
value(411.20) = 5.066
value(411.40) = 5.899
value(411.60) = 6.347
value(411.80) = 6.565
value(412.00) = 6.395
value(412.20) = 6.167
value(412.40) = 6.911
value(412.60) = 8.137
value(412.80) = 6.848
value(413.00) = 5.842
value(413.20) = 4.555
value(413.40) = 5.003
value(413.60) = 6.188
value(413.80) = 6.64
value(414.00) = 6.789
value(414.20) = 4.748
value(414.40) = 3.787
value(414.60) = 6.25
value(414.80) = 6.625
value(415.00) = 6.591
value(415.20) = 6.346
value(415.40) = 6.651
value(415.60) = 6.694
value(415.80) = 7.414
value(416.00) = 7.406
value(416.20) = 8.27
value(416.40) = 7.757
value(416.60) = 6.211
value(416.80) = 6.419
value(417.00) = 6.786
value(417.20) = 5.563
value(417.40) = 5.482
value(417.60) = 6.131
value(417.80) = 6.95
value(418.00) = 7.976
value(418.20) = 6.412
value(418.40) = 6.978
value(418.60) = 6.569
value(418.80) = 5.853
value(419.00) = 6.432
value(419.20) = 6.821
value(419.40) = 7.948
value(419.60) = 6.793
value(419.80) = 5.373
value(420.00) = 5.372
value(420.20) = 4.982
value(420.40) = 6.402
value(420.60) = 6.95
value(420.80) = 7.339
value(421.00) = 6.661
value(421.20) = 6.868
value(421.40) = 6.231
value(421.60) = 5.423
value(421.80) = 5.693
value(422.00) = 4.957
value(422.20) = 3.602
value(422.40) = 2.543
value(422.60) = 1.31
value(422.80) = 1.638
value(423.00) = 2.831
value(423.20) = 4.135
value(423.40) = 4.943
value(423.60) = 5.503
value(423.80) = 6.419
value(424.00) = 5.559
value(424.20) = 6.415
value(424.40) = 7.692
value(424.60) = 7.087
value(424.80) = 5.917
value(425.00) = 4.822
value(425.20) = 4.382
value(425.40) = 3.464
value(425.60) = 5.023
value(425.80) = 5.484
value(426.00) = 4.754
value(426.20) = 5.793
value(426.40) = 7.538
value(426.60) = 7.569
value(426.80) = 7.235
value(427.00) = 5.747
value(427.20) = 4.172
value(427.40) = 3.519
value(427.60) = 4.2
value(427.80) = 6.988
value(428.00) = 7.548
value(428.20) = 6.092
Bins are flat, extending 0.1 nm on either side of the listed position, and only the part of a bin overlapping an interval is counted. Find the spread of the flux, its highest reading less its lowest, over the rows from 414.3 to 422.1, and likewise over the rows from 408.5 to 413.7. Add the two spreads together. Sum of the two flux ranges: 8.2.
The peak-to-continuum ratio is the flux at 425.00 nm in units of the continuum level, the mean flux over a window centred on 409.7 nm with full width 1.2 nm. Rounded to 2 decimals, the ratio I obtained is 0.84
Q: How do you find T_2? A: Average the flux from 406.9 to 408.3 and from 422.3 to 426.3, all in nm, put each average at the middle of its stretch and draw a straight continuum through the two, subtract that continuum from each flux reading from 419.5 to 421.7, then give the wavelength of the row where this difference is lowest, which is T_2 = 420.20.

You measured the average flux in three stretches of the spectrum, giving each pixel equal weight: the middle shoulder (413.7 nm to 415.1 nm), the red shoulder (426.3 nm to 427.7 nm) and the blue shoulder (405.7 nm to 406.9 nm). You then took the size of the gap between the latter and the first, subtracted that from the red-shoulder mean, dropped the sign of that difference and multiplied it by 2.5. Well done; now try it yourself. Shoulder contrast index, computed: 11.4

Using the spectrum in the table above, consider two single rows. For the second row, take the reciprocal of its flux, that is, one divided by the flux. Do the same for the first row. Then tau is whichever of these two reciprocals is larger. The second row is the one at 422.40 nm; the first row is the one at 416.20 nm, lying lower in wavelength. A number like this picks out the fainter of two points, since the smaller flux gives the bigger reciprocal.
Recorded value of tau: 0.393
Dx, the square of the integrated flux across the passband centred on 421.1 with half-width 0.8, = 106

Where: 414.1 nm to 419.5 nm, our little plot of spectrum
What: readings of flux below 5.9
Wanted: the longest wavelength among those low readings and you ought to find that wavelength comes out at 418.80 nm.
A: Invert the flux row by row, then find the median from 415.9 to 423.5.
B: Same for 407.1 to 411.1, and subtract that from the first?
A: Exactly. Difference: -0.013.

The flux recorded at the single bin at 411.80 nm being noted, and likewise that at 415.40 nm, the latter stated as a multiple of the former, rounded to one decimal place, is 1.0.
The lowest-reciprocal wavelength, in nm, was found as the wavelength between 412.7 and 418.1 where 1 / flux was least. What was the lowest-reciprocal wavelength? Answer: 416.20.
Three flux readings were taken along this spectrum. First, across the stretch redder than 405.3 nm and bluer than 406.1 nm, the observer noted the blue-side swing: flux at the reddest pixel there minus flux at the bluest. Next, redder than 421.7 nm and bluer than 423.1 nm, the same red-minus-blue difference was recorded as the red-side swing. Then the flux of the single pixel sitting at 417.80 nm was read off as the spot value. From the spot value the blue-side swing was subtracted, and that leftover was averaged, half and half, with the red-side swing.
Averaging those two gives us 1.9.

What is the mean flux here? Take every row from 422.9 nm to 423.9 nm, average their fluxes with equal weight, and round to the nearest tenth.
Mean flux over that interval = 4.8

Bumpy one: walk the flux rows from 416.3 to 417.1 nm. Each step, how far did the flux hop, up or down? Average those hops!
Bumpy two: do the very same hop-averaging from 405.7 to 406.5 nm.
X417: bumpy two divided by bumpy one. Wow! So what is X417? 1.4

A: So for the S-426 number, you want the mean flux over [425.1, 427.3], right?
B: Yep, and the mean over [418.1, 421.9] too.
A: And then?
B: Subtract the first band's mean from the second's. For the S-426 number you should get 0.8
